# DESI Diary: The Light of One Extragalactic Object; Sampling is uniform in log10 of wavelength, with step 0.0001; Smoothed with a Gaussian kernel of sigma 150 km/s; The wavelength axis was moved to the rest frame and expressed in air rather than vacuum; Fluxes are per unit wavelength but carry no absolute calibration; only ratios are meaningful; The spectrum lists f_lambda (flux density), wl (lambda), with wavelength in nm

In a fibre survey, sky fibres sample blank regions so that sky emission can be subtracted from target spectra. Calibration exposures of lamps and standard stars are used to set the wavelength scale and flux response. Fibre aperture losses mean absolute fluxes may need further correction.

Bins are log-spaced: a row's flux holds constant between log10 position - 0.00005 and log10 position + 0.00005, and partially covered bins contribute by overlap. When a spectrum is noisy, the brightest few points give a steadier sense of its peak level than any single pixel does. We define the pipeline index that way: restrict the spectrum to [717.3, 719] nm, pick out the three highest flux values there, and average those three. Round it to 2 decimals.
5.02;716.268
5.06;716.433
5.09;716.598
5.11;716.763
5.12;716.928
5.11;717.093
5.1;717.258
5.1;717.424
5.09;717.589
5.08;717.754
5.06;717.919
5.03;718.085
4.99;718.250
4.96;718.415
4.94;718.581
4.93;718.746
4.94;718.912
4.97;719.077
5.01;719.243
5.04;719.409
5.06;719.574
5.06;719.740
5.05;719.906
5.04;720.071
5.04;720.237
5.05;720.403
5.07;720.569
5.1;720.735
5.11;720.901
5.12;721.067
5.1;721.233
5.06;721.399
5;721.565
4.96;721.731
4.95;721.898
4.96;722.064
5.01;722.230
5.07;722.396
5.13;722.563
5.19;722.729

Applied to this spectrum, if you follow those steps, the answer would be 5.09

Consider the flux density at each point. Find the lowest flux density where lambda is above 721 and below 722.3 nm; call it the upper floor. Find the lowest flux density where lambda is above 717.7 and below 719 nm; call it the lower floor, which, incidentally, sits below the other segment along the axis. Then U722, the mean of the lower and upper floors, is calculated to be 4.94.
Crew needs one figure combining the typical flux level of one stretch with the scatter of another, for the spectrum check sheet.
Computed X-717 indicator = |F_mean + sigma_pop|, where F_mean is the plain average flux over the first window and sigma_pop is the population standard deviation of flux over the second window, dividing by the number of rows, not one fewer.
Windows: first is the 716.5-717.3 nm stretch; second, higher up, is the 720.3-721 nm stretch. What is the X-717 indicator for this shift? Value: 5.13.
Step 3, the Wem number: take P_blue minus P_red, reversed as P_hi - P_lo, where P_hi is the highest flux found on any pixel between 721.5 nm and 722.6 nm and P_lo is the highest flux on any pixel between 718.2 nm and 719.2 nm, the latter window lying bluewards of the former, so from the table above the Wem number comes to 0.14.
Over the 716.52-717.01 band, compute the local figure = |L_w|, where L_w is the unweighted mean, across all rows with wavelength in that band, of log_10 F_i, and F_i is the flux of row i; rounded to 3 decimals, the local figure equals 0.708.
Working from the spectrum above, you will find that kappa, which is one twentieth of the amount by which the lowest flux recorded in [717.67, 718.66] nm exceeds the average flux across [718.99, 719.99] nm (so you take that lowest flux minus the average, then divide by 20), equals -0.005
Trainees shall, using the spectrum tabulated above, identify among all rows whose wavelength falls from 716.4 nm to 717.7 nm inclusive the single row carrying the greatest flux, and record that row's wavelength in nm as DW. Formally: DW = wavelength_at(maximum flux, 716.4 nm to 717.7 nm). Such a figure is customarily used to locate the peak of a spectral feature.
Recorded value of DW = 716.928 nm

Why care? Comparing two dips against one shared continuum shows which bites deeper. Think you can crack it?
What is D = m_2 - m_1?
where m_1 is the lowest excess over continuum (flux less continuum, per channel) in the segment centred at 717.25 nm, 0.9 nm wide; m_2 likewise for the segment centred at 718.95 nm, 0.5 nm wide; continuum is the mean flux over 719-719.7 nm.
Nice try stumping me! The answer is -0.16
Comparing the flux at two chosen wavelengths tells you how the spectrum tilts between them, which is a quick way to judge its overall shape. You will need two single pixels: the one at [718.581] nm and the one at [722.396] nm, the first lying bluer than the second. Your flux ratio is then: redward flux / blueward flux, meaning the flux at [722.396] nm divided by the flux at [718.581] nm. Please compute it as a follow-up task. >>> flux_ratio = 1.03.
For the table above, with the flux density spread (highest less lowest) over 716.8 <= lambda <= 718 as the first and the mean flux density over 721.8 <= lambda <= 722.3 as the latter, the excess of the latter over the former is 4.91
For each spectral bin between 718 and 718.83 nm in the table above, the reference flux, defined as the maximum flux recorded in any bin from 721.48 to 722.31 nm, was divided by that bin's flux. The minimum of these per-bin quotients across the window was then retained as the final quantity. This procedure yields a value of 0.996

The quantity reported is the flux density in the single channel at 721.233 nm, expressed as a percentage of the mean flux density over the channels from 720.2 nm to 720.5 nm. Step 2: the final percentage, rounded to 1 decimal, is 101.1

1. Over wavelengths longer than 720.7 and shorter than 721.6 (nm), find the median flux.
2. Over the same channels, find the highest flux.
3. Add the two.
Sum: 10.2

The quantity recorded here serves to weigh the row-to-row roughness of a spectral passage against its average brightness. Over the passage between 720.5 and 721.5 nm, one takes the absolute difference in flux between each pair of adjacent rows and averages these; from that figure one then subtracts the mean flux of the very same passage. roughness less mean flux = -5.071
